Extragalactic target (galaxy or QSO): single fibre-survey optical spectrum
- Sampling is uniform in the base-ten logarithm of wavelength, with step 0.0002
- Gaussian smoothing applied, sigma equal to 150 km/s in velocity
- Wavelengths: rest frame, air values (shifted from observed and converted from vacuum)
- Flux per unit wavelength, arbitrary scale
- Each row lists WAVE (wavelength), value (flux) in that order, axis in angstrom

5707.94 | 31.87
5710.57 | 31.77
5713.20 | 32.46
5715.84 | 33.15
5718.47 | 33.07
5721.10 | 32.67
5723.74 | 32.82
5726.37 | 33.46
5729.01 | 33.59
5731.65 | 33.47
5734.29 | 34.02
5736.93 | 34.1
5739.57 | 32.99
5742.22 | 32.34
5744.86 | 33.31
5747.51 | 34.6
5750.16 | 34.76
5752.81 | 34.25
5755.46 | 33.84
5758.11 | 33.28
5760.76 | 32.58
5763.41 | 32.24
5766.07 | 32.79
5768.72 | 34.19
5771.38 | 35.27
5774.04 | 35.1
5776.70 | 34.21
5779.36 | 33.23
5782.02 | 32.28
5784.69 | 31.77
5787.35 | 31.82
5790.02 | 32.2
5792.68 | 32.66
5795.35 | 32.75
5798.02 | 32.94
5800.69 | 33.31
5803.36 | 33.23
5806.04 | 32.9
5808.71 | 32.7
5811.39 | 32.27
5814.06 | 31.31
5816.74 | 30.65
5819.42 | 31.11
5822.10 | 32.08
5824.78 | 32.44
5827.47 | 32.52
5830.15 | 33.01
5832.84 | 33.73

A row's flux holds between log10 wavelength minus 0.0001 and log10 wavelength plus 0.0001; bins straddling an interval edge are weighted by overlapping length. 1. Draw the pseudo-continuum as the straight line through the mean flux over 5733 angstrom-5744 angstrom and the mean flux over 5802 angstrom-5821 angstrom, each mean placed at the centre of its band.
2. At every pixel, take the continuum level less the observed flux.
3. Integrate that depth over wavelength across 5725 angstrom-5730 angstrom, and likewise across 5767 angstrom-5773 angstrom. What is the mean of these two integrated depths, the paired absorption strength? -5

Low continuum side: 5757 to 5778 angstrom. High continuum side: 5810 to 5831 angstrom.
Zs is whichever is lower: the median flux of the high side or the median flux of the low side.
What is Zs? 32.2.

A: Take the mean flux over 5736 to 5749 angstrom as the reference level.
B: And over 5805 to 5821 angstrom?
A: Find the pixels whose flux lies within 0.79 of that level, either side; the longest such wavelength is 5808.71 angstrom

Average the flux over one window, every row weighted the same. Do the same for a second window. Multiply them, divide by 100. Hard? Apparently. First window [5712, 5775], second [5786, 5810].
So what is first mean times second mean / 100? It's 11.0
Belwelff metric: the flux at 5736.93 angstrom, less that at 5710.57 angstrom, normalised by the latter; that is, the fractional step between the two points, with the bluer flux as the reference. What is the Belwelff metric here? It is 0.073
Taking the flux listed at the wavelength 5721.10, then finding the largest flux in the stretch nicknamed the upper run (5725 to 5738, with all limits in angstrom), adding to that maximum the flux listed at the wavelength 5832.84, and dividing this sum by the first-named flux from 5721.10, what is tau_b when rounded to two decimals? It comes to 2.08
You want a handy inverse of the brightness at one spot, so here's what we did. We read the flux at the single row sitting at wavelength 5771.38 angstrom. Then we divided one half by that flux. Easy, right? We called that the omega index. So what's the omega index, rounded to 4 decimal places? 0.0142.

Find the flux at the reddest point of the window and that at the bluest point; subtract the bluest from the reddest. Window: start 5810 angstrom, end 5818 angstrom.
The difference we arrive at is -1.6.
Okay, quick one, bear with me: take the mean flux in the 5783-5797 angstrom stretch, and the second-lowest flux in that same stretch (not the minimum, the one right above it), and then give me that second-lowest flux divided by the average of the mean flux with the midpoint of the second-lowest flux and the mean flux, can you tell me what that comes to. 0.990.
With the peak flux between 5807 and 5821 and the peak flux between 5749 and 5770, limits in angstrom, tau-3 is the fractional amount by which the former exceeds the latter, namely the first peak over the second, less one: -0.059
